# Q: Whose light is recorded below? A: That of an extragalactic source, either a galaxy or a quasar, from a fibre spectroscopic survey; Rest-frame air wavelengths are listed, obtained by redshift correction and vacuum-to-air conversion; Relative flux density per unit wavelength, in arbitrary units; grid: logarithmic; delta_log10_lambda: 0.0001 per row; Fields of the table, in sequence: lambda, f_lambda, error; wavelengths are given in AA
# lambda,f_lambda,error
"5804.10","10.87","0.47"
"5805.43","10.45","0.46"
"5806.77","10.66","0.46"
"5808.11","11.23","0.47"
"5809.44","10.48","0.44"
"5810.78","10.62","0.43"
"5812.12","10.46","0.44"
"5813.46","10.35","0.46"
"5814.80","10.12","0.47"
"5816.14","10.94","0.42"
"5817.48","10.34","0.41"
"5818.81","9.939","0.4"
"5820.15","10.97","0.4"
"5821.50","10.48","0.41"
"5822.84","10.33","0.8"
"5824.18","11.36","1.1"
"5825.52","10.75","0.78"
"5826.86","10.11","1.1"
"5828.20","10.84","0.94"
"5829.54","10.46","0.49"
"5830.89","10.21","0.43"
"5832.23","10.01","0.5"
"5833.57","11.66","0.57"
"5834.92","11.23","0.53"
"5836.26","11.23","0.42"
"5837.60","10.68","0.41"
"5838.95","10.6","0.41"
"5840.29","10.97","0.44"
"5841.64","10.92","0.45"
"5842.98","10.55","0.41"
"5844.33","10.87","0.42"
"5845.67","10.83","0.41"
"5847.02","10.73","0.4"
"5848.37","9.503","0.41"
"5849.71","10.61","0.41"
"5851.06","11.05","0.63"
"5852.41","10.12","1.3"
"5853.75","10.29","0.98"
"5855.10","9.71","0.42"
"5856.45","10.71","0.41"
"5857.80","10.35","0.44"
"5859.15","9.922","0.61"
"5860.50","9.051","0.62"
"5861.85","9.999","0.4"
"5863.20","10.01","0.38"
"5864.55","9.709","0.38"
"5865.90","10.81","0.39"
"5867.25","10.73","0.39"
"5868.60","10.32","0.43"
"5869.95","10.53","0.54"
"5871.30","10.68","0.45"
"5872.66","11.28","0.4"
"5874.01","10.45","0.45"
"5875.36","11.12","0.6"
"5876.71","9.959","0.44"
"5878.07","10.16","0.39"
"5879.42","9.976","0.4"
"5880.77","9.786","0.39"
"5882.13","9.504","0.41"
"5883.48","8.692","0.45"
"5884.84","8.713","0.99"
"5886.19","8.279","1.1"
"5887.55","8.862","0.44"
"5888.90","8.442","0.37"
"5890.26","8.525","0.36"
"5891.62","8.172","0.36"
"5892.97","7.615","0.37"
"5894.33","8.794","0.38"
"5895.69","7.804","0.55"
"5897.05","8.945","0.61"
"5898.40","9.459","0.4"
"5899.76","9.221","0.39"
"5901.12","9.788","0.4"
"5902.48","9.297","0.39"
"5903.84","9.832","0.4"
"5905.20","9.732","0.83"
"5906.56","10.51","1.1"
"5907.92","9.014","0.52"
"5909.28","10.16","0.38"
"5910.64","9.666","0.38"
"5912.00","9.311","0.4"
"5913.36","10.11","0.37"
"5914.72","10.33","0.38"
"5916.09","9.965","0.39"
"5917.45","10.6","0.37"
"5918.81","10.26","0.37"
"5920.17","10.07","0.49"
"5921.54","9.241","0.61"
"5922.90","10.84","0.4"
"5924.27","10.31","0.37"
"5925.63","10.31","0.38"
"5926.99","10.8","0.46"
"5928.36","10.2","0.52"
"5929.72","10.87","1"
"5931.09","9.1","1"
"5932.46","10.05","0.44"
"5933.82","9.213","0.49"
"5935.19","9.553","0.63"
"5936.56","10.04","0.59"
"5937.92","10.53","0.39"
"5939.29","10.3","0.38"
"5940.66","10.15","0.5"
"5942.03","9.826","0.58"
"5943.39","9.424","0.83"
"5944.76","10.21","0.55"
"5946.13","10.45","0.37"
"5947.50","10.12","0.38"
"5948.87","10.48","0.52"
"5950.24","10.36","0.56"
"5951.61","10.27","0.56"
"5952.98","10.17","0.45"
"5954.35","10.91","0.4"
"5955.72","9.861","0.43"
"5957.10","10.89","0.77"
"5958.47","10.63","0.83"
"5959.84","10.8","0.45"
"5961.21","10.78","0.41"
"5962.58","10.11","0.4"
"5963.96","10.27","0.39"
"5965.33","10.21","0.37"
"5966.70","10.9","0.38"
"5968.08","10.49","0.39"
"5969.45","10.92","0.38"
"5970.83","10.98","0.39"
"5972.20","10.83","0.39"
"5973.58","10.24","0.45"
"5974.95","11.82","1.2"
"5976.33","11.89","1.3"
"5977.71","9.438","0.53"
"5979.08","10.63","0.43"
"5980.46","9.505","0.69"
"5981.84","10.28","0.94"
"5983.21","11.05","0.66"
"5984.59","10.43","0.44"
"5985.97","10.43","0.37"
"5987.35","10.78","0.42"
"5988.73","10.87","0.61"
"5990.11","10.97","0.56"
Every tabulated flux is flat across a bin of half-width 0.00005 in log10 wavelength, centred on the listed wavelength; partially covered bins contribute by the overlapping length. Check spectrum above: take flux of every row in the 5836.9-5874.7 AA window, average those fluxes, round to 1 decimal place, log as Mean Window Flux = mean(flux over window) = 10.4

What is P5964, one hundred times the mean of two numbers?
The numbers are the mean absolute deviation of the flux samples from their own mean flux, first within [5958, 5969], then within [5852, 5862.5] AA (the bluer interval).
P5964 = 30.1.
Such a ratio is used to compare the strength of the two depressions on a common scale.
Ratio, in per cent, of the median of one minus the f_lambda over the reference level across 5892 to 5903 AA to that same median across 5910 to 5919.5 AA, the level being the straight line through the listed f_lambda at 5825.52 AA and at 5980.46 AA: -1623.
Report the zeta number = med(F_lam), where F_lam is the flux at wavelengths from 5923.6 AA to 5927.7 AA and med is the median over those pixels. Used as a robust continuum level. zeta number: 10.3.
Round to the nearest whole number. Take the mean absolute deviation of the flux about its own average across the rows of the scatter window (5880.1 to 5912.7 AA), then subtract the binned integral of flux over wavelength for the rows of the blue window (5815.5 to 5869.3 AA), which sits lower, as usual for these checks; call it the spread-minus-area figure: -564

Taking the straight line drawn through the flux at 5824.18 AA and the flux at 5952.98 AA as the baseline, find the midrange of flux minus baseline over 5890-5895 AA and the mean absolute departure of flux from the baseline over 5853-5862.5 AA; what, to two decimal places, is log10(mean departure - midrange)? 0.55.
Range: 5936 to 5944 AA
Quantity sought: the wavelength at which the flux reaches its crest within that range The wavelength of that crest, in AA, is 5937.92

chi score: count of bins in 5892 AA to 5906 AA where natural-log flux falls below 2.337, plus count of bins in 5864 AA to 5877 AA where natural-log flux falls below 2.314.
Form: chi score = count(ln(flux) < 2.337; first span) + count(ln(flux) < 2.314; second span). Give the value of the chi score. 12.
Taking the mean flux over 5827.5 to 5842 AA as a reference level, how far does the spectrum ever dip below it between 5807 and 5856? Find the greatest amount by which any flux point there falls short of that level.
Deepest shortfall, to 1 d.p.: 1.3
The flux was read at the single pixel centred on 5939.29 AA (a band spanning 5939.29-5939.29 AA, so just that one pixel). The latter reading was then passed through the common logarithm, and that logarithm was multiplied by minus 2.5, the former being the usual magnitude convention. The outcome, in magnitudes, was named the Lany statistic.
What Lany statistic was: -2.53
